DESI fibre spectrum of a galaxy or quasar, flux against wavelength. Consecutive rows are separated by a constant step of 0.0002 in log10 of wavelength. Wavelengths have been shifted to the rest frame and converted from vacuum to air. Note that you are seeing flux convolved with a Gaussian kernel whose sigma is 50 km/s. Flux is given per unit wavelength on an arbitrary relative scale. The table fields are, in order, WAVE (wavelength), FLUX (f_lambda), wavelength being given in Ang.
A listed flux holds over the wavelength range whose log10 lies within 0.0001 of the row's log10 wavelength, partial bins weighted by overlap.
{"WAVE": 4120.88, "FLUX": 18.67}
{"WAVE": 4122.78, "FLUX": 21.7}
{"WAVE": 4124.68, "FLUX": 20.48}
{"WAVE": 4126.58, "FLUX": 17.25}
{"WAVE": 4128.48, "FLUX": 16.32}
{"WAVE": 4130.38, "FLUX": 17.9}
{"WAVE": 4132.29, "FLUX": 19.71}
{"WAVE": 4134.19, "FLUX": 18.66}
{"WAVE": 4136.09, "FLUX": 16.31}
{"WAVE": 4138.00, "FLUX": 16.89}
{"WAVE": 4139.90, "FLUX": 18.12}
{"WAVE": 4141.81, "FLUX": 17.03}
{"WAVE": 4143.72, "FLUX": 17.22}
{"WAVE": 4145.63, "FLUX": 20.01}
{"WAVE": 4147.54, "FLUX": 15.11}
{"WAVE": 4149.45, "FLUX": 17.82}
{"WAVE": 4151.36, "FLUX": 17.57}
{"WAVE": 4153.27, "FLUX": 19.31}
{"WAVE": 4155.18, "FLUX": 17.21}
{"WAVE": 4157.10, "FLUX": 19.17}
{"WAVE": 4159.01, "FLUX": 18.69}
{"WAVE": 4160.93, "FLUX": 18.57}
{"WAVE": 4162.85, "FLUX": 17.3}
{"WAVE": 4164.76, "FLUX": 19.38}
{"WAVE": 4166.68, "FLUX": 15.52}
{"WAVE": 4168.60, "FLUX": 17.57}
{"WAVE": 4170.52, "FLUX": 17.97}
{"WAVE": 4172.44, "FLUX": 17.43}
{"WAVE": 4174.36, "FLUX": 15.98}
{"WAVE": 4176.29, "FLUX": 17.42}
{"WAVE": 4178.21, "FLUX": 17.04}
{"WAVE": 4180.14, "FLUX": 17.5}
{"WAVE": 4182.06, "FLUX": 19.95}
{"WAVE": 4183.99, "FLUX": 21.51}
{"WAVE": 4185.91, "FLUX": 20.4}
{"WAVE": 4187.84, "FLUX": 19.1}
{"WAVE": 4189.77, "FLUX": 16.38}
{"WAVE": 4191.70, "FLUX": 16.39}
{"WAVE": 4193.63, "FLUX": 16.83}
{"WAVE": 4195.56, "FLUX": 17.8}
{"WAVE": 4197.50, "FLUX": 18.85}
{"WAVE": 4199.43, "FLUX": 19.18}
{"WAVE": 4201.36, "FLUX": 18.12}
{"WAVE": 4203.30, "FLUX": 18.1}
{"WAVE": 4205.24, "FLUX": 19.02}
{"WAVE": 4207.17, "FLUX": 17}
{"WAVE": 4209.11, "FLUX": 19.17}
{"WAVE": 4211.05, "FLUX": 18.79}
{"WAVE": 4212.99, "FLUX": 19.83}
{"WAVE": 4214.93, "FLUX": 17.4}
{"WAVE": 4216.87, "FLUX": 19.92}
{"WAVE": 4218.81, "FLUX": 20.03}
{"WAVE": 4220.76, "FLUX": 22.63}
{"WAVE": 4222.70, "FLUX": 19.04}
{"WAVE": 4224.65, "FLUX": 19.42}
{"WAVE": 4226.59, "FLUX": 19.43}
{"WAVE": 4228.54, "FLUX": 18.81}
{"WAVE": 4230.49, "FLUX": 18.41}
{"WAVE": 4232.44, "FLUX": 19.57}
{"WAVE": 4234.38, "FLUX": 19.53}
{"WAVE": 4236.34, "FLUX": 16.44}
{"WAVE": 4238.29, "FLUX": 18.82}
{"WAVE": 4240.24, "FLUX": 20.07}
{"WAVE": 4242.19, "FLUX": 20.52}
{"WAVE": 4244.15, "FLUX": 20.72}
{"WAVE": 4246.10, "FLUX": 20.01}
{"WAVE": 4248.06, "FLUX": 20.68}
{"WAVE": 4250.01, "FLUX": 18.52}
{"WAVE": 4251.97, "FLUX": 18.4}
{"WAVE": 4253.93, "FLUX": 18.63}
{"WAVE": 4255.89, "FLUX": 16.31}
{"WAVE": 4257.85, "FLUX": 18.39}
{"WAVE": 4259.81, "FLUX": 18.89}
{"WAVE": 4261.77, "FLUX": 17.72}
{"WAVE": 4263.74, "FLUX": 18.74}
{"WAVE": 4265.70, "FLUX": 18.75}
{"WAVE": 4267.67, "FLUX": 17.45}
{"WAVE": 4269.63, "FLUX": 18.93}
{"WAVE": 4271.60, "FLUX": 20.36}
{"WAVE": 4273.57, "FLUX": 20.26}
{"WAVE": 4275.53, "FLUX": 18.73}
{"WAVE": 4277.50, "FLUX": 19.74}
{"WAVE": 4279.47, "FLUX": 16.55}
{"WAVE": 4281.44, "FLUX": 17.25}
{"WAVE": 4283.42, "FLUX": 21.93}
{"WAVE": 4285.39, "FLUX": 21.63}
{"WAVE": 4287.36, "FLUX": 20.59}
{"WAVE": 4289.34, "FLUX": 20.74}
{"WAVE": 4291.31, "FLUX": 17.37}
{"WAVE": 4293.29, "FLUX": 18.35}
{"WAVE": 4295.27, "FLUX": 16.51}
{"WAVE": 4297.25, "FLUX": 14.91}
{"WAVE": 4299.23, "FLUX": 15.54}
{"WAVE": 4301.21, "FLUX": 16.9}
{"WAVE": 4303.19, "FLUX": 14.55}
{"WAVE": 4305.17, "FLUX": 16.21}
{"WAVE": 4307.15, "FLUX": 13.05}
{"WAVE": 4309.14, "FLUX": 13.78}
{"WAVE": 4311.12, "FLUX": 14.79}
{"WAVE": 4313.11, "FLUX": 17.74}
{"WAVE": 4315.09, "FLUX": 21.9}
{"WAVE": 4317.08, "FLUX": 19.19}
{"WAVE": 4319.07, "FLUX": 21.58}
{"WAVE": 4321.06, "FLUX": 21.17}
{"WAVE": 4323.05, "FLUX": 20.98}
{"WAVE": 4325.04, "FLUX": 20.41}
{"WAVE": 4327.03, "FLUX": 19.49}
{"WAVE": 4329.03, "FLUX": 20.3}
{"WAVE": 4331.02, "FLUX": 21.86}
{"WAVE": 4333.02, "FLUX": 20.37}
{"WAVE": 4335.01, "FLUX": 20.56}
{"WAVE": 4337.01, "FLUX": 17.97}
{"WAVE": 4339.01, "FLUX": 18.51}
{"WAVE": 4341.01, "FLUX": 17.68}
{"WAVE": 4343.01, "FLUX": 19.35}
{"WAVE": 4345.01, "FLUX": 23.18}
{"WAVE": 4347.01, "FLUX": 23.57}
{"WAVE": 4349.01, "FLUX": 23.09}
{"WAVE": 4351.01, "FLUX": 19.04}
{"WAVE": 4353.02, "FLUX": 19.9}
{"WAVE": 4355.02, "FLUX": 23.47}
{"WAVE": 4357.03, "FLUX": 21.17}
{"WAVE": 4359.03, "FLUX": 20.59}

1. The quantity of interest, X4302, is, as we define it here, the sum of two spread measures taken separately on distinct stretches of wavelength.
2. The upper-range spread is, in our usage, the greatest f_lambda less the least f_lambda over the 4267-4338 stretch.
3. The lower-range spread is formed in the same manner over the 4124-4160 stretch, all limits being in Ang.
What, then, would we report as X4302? 14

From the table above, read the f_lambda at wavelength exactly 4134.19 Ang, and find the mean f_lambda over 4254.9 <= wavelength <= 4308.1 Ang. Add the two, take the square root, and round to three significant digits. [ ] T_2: 6.06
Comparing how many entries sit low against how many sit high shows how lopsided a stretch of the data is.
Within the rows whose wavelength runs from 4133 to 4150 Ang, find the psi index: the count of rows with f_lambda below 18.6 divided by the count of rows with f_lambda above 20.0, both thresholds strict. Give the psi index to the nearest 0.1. 7.0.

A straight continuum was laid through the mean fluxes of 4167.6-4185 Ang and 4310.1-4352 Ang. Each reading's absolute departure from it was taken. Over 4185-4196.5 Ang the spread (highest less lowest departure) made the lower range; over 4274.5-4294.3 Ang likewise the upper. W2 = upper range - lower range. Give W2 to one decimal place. 0.8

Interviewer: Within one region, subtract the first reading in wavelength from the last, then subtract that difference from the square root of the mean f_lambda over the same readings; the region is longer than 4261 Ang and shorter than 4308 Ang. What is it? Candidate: 9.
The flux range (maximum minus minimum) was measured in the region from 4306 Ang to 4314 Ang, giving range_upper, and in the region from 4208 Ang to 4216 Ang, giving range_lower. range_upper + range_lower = 7.1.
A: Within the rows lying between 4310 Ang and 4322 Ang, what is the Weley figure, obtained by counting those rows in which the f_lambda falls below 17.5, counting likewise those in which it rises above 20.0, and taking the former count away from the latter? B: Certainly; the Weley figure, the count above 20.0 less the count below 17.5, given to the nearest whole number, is 2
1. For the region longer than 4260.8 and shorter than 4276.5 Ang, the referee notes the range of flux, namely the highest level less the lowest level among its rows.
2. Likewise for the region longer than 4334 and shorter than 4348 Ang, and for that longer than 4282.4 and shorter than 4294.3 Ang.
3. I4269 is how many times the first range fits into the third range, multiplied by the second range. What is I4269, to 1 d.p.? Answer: 9.2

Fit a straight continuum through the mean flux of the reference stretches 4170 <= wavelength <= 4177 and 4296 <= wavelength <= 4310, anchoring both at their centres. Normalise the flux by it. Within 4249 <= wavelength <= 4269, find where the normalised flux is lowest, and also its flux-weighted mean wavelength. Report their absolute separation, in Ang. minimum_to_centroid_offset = 3.0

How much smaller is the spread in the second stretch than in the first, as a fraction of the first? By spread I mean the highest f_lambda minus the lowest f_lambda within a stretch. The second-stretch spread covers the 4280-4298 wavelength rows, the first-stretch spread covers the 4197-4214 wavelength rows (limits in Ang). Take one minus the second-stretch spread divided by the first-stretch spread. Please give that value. -1.48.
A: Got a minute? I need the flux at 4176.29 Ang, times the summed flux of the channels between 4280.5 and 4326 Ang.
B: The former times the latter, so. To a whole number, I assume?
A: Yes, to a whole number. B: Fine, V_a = 7265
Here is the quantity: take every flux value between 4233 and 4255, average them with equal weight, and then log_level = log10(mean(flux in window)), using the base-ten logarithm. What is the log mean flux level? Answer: 1.29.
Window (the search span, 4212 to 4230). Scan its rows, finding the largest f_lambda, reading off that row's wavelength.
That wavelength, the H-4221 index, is 4220.76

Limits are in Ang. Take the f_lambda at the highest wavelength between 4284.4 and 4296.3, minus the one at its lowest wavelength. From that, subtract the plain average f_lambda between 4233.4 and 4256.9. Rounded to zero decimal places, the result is -24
